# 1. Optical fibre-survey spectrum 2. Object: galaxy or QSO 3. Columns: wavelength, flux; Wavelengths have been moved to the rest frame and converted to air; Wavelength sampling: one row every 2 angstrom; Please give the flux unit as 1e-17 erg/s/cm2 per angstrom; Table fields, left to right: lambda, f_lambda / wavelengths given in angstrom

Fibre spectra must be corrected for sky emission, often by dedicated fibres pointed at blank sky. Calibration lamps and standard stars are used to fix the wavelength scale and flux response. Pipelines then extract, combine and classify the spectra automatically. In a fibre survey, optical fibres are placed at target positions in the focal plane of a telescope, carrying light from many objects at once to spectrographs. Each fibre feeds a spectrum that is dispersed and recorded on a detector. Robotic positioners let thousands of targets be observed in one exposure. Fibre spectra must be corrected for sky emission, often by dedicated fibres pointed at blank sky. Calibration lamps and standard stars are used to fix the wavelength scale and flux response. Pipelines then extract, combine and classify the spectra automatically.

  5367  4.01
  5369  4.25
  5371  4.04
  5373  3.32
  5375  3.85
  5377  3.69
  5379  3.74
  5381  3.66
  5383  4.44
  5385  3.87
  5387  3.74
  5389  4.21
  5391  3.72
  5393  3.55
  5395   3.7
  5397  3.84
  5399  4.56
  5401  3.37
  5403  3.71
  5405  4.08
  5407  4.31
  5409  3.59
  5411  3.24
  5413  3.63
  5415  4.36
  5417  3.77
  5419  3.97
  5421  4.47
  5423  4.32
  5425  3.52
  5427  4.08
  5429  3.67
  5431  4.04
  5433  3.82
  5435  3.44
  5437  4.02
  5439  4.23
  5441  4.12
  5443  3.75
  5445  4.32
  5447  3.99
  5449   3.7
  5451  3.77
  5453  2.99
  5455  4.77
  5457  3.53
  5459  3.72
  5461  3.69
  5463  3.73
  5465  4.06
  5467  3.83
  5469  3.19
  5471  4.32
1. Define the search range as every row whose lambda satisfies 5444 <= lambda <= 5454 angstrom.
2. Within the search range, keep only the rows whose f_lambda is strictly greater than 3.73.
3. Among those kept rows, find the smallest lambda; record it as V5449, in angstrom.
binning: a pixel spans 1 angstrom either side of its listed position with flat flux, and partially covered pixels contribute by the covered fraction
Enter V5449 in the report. 5445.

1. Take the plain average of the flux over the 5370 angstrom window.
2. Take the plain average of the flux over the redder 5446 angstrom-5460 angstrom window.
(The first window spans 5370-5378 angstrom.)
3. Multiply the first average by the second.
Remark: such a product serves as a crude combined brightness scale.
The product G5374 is 14.1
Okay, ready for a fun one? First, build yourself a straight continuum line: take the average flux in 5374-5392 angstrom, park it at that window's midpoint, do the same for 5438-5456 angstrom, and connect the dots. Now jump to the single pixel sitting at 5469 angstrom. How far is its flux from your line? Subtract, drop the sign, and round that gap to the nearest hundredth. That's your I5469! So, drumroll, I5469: 0.80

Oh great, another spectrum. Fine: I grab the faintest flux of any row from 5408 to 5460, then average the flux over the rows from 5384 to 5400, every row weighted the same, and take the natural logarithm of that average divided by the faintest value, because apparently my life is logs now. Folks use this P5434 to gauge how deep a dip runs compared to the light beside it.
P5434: 0.27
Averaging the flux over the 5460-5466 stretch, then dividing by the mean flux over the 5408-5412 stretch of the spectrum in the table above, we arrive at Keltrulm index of 1.12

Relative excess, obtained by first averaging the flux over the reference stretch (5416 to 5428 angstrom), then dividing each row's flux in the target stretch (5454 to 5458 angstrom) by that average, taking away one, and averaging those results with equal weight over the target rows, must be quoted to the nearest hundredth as 0.03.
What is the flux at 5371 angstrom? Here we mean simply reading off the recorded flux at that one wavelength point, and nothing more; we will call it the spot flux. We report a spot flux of 4.04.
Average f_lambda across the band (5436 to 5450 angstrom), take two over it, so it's 0.498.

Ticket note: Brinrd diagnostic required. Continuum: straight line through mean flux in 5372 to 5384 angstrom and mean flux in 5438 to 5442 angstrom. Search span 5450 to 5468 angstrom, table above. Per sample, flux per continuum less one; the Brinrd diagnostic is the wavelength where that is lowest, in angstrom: 5453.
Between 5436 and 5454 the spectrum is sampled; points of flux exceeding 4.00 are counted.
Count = 4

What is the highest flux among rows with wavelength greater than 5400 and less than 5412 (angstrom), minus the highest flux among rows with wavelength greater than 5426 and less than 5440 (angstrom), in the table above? 0.1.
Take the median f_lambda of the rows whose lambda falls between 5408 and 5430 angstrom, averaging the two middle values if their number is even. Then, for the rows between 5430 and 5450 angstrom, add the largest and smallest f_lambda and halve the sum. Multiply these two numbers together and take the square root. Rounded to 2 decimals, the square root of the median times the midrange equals 3.82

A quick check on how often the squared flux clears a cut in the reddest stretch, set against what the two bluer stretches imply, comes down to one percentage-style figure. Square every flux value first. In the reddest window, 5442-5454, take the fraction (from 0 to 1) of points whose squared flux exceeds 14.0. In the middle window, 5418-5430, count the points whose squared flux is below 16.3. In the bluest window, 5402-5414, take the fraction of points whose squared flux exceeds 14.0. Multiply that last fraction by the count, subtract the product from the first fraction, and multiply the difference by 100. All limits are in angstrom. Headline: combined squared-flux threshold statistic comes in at -33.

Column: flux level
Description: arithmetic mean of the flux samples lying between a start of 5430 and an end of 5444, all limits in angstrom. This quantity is 3.92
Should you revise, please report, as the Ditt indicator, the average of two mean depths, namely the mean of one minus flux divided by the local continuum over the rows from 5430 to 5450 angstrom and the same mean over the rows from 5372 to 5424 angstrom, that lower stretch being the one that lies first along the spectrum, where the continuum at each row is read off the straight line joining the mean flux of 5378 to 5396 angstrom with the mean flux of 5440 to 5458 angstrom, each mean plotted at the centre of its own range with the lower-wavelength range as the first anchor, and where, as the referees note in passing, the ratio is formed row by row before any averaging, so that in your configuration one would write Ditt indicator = -0.0110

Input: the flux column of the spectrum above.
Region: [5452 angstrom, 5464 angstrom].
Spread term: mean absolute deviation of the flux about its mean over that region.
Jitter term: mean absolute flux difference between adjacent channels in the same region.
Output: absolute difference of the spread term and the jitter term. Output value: 0.31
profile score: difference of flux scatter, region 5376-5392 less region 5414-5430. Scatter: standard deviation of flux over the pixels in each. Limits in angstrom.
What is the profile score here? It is -0.06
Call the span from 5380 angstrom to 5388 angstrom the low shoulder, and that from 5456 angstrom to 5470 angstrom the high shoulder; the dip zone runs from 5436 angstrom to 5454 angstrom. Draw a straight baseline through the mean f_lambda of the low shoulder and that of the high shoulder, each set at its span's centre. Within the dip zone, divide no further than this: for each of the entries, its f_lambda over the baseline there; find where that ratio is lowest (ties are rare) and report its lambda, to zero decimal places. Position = 5453 angstrom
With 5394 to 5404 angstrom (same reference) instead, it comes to 5401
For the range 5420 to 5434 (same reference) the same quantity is 5425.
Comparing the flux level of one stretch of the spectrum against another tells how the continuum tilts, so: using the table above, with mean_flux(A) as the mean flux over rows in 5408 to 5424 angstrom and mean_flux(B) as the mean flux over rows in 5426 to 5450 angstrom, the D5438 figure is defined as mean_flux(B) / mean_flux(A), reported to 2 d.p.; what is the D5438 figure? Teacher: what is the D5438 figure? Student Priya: 1.00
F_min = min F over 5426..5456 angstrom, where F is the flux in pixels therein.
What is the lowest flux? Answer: 2.99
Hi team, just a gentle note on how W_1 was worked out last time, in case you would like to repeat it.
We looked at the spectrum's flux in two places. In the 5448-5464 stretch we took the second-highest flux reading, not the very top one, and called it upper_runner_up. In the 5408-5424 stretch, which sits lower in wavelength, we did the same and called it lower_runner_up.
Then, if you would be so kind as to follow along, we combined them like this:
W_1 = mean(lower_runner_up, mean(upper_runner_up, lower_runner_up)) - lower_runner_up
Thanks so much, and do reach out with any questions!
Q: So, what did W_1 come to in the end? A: -0.15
